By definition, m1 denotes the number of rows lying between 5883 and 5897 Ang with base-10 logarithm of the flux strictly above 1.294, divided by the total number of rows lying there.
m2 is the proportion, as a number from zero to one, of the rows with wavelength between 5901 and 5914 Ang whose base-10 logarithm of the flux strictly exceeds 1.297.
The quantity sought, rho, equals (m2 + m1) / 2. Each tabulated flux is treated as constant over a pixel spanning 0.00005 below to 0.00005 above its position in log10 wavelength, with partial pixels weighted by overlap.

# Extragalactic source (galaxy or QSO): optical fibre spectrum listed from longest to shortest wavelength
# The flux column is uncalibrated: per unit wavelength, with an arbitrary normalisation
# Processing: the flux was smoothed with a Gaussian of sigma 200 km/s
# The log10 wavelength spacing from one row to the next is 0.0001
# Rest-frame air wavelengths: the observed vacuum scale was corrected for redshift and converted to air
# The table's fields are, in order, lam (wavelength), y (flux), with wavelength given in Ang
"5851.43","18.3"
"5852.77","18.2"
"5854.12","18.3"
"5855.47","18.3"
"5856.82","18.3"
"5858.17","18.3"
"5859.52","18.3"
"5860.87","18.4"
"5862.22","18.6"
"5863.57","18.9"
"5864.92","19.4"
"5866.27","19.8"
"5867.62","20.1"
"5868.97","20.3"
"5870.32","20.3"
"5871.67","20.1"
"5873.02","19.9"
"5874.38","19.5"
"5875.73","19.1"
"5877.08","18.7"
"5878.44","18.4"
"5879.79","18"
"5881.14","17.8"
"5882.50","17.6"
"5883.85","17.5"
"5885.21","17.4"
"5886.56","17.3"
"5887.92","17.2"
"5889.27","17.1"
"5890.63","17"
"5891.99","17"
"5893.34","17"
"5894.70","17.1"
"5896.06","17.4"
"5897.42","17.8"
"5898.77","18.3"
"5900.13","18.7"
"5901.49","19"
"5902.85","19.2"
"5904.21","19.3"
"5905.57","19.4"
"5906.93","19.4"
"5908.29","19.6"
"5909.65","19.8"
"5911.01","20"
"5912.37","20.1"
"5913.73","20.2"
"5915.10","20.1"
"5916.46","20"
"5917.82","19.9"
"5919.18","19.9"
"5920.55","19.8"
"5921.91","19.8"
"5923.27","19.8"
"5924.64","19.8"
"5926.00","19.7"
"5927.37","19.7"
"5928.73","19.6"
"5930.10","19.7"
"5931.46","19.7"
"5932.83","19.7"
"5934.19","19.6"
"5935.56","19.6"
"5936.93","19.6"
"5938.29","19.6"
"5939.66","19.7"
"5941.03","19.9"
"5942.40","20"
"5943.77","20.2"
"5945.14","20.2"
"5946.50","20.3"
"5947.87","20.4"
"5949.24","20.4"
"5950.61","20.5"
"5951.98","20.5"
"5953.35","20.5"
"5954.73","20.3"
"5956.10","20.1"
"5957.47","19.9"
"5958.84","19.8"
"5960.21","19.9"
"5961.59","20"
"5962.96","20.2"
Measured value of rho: 0.150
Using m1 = 0.0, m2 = 0.30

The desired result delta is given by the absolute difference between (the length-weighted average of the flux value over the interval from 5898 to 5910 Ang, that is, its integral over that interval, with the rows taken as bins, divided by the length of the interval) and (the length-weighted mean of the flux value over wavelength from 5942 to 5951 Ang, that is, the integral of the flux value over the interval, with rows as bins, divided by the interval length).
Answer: 1.13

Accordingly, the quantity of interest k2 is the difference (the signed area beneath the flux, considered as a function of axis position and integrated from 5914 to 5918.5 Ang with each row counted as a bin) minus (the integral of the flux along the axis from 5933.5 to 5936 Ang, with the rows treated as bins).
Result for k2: 41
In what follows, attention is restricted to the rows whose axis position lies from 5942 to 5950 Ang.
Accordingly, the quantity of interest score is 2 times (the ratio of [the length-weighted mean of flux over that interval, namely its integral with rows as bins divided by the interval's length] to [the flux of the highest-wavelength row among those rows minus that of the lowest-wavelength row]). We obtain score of 101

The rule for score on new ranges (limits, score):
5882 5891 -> -58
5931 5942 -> 197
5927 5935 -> -394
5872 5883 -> -16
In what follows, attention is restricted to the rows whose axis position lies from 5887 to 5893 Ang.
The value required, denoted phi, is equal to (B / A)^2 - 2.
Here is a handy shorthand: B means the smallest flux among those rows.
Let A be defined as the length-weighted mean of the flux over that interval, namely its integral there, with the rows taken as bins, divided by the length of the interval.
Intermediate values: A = 17.1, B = 17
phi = -1.010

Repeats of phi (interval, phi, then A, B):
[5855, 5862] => -1.003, 18.3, 18.3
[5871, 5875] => -1.031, 19.8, 19.5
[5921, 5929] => -1.016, 19.8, 19.6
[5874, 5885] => -1.081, 18.3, 17.5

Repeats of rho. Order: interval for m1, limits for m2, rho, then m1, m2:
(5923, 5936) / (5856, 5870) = 0.450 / 0.7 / 0.20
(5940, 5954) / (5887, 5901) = 0.500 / 1.0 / 0.00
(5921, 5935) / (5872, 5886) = 0.450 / 0.8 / 0.10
